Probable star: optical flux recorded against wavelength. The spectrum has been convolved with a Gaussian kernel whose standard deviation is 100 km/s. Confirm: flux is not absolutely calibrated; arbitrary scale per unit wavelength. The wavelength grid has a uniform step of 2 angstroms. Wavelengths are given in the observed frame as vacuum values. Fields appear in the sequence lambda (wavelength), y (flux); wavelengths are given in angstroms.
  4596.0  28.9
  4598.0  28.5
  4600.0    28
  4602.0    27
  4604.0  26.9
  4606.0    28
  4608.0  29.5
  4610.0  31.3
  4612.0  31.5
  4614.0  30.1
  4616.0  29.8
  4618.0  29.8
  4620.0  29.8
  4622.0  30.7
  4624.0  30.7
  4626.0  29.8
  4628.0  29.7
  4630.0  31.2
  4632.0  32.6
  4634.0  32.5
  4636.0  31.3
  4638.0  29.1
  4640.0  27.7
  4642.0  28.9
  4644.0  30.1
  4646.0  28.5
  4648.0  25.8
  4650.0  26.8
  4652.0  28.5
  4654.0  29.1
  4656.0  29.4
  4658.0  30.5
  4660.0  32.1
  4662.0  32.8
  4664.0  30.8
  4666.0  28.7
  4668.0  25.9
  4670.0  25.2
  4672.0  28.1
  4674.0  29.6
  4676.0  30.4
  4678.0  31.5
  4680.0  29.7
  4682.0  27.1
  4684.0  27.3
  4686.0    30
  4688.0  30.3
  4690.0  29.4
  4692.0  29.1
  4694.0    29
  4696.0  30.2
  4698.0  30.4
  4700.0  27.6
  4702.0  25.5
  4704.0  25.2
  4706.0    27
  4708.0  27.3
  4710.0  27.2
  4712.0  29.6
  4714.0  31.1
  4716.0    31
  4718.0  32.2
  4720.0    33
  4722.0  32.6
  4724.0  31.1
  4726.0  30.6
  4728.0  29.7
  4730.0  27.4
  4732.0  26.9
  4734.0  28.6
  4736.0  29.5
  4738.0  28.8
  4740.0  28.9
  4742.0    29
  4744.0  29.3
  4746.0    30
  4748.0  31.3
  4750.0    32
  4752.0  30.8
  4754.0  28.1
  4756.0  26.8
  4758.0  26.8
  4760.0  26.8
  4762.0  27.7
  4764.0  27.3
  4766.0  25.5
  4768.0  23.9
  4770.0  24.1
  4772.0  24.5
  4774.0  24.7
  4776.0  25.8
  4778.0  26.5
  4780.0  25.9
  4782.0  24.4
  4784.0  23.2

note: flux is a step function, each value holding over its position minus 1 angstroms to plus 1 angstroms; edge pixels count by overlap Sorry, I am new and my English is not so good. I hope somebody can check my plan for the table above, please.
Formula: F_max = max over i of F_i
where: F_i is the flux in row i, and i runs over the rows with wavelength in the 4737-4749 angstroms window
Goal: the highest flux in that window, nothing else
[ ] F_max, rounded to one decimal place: 31.3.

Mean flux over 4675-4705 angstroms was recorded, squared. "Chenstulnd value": 832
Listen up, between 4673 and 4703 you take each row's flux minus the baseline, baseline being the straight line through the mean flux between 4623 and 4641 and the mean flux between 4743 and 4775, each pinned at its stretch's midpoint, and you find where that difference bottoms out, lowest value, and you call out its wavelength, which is 4702.0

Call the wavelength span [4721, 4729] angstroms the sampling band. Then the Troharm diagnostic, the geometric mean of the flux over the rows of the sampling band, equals 31.0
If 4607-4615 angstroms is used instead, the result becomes 30.6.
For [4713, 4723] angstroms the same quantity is 32.0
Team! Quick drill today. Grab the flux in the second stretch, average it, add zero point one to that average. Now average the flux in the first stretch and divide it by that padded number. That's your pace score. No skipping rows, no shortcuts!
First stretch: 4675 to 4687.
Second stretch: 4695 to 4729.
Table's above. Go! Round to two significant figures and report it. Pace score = 0.99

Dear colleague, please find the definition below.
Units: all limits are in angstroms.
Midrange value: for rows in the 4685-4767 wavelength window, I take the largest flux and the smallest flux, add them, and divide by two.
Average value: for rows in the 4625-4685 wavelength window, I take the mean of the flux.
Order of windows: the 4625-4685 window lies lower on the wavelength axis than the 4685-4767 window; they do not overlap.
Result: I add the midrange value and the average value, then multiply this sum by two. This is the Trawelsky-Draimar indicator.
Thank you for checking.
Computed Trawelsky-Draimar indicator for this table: 117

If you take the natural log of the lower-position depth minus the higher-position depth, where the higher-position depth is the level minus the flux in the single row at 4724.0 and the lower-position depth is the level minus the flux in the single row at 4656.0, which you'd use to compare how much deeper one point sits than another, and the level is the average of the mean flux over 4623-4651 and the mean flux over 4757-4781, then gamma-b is 0.53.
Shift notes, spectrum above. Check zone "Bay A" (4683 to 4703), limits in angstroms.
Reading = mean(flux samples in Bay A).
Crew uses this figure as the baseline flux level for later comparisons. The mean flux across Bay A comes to 28.9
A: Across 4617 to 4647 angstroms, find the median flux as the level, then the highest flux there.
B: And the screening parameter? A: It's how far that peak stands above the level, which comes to 2.8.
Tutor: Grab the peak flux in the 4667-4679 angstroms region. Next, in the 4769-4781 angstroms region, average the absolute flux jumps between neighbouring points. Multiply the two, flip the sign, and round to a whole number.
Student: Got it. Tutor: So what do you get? -19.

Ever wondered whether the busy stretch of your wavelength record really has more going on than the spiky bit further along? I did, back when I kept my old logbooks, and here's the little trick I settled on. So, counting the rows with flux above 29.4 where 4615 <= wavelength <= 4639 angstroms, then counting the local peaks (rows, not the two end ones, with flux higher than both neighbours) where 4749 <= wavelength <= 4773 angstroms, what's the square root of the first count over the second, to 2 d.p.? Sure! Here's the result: 3.32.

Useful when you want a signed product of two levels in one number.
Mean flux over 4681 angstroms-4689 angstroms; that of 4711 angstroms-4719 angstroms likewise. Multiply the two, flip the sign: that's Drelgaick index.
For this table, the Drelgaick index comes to -888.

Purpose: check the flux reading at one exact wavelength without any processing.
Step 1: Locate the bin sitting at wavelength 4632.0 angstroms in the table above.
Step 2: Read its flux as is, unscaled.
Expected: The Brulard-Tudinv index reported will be 32.6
